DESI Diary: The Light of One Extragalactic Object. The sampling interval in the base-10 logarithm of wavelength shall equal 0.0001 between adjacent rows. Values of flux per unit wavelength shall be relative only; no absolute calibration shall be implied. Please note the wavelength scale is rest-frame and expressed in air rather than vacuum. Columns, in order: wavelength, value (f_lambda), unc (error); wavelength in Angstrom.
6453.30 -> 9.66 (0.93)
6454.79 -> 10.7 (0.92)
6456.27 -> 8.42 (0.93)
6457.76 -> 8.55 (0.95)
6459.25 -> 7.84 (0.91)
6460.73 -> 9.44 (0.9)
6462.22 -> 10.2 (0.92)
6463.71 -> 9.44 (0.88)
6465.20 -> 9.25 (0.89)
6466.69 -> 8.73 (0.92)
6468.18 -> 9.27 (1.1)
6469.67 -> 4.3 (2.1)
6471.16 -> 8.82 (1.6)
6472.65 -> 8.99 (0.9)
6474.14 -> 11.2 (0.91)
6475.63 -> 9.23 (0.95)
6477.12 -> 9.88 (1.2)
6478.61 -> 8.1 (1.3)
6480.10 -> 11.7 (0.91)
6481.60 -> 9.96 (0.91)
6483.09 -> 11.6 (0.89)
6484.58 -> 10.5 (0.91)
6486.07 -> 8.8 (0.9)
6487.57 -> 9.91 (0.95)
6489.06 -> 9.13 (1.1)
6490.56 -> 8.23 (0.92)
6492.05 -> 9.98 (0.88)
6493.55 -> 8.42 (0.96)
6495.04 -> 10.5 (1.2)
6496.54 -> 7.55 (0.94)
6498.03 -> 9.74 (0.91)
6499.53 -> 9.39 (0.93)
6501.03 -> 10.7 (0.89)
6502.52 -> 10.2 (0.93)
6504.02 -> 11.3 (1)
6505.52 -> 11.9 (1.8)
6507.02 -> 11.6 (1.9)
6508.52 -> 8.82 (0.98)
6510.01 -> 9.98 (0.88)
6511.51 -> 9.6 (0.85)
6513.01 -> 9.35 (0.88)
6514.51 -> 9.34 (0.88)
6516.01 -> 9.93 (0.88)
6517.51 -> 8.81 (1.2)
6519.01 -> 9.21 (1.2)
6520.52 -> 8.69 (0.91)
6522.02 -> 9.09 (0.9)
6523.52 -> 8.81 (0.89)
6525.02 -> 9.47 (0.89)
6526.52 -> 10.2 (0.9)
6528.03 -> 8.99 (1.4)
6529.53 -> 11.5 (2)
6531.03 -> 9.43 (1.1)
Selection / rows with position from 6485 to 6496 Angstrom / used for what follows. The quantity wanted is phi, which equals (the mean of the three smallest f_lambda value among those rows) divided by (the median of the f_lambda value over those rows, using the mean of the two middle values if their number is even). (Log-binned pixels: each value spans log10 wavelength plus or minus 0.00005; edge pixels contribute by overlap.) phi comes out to 0.929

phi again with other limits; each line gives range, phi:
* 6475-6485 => 0.911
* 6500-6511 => 0.903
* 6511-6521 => 0.953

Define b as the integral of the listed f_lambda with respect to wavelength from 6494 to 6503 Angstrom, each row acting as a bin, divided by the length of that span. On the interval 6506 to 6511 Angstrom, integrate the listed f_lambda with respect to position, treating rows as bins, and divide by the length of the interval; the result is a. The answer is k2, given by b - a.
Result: -0.58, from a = 10.2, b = 9.6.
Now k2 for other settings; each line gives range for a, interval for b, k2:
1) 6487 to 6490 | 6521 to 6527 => -0.07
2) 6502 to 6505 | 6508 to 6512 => -1.35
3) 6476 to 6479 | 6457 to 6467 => -0.06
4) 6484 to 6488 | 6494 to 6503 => -0.05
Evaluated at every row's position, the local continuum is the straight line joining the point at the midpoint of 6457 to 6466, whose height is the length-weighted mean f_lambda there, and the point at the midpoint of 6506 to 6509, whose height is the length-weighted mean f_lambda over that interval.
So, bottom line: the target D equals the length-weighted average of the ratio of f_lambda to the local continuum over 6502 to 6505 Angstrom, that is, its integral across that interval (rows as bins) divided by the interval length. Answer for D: 1.05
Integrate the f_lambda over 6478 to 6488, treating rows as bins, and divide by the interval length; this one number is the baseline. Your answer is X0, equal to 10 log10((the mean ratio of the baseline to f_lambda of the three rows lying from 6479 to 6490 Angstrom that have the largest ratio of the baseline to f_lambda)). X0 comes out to 0.38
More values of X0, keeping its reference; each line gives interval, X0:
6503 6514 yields 0.39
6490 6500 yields 0.99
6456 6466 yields 0.88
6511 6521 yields 0.55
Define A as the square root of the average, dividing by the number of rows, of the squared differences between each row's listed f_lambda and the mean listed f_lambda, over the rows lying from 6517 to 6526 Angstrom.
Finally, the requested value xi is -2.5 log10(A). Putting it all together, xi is 1.42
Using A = 0.3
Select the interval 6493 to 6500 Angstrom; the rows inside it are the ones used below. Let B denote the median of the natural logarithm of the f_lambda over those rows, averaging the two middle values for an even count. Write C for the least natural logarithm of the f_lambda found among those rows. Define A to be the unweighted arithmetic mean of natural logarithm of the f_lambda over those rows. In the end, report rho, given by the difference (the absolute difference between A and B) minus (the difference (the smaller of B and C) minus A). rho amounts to 0.22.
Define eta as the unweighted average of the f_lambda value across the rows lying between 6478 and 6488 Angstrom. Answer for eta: 10.1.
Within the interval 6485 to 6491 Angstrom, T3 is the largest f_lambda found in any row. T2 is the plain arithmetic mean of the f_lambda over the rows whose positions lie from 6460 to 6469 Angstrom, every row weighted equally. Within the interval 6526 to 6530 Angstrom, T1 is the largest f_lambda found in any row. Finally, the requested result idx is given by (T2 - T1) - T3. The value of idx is -12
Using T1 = 11.5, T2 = 9.4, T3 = 9.91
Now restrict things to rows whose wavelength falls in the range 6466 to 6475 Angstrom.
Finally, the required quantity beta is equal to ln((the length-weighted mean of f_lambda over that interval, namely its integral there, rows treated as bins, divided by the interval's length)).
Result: 2.15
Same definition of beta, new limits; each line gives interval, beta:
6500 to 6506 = 2.39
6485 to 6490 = 2.23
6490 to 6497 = 2.20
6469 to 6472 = 1.90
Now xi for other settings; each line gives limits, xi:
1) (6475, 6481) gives -0.29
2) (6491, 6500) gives 0.01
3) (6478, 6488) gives -0.23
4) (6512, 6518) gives 1.01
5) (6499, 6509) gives -0.07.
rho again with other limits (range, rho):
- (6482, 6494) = 0.14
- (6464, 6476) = 0.75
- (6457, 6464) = 0.19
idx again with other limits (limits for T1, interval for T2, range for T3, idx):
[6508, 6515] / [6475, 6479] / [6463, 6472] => -10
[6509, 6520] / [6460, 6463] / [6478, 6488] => -12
